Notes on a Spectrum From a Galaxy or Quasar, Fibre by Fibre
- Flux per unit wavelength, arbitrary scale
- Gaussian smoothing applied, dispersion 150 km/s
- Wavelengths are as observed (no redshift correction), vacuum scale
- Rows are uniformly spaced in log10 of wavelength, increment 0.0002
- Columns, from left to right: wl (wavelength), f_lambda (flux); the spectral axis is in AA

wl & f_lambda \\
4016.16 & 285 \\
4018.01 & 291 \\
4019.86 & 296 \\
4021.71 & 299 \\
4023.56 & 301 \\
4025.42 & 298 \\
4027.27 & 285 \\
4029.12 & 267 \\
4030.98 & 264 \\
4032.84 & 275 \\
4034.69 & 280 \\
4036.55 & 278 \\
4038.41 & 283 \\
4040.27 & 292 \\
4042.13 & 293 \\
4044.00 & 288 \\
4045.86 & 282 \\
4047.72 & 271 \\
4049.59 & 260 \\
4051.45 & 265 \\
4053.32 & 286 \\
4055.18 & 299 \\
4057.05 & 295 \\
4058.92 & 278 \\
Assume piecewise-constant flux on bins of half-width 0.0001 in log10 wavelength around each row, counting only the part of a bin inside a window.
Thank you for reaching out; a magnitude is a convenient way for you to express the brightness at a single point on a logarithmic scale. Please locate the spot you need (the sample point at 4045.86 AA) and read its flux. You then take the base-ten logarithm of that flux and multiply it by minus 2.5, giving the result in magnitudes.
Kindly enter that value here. -6.13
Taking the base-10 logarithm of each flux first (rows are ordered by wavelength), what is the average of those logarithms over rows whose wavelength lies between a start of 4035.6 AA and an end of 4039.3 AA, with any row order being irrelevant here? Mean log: 2.45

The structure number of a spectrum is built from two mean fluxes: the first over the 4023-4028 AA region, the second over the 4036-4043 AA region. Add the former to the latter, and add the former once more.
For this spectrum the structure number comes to 876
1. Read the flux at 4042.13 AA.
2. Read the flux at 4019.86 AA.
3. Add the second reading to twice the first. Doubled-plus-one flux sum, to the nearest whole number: 882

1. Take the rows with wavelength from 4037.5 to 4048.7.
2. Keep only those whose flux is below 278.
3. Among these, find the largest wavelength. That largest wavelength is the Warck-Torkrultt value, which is 4047.72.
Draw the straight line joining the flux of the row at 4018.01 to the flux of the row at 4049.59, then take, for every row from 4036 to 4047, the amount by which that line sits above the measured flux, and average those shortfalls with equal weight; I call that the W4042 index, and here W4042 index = -18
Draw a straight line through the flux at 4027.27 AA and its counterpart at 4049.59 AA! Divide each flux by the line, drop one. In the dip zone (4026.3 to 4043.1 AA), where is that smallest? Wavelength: 4030.98 AA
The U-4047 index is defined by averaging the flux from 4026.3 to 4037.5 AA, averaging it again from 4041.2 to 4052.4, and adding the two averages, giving 551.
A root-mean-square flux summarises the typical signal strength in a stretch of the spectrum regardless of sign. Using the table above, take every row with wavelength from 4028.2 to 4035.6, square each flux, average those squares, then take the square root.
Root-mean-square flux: 272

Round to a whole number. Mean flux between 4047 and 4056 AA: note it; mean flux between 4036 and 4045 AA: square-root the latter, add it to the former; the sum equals 293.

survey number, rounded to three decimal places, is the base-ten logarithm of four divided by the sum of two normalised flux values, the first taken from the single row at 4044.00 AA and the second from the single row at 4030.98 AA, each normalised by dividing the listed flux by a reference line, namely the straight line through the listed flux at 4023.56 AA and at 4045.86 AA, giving 0.321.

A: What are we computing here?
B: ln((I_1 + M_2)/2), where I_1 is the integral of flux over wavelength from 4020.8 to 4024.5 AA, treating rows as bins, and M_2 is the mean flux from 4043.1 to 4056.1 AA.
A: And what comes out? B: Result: 6.5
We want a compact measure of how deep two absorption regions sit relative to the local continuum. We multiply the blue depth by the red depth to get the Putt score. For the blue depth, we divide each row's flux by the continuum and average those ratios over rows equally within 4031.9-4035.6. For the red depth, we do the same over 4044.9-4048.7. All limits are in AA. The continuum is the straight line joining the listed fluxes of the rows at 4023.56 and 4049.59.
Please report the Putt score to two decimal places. 1.02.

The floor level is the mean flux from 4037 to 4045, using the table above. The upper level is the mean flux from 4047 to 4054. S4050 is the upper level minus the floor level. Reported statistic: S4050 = -18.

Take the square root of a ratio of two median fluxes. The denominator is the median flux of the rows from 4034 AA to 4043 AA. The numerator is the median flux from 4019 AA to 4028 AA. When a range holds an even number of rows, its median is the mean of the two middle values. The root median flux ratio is 1.03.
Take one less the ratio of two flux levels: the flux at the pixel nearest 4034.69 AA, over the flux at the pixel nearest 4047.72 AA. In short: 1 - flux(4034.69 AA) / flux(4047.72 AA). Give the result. -0.033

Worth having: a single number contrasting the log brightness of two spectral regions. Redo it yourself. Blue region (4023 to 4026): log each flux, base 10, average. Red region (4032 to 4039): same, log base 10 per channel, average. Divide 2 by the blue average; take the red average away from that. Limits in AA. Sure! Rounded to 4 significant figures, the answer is -1.638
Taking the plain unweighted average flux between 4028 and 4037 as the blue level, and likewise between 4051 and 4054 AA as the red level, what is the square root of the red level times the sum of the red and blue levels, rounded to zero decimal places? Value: 389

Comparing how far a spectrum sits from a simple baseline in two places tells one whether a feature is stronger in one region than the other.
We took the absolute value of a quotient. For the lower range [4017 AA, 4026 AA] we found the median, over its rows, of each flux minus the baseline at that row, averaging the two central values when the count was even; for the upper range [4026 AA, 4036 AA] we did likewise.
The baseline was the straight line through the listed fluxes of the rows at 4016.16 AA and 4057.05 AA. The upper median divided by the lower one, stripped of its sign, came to 1.3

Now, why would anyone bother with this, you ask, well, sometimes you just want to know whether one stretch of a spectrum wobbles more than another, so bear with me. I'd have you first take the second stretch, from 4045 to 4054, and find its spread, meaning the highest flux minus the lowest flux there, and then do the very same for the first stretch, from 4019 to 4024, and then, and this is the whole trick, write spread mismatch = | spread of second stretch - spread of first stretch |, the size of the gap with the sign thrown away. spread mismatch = 21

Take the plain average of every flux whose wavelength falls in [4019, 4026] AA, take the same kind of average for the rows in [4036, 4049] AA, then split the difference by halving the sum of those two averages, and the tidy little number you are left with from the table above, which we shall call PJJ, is 291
